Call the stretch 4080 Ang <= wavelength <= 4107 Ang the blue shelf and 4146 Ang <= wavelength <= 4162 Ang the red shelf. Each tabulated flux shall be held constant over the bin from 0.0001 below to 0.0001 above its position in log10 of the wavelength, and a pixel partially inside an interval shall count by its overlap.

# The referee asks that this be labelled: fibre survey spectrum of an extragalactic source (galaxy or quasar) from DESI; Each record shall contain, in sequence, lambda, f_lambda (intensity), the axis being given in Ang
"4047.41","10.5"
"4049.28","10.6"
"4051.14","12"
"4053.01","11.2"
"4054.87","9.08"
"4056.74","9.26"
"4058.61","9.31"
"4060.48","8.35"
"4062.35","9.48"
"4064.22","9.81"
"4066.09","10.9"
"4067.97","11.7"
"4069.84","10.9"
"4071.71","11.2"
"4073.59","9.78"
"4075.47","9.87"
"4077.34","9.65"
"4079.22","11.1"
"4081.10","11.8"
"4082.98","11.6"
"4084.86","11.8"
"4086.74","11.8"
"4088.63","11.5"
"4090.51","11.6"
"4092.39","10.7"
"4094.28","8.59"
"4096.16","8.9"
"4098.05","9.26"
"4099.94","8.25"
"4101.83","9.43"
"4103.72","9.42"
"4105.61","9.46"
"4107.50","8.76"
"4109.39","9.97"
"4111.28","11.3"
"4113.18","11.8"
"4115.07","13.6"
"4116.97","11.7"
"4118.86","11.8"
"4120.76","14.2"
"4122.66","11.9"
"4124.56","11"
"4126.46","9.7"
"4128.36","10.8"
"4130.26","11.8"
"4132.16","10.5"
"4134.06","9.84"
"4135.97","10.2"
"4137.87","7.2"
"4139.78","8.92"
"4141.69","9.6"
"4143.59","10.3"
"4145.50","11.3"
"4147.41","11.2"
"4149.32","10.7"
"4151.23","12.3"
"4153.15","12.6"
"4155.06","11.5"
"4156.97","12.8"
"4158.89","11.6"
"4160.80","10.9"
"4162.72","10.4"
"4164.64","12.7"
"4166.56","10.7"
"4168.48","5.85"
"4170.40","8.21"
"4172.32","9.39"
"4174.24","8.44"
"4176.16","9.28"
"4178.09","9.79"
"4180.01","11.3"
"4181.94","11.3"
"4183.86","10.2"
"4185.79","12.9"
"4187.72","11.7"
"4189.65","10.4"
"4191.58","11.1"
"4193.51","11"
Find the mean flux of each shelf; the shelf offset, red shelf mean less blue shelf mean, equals 1.4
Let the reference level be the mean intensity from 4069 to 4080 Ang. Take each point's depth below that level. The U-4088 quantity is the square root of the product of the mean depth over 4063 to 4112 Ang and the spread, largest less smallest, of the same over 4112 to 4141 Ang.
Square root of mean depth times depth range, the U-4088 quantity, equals 0.69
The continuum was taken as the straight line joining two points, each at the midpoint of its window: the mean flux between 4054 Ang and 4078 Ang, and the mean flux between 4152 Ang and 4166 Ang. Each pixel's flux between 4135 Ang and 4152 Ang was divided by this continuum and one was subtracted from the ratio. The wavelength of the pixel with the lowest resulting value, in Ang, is 4137.87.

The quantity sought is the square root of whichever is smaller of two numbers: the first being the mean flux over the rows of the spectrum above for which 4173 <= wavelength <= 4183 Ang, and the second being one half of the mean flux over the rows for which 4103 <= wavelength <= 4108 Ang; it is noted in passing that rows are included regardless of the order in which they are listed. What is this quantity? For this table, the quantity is 2.15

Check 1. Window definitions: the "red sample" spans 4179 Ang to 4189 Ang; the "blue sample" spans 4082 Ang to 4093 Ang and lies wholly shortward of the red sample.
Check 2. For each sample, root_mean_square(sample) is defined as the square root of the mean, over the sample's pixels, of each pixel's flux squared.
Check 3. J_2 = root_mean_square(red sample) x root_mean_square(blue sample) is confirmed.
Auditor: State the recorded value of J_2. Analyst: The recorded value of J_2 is 132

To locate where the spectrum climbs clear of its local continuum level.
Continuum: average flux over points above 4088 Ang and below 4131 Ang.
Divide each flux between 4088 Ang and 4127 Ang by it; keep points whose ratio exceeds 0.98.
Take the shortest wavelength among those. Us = 4088.63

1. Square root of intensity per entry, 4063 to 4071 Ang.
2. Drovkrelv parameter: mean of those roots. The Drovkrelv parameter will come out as 3.29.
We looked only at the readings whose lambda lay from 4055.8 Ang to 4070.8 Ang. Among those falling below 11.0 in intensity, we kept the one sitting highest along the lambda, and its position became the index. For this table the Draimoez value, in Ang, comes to 4069.84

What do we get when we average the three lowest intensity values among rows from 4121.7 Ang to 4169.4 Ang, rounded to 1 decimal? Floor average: 7.3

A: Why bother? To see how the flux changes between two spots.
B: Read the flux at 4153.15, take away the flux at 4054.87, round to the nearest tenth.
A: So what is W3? 3.5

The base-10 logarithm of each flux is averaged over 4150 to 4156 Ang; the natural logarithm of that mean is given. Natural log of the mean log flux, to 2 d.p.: 0.08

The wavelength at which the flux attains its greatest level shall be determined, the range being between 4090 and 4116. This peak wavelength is 4115.07 Ang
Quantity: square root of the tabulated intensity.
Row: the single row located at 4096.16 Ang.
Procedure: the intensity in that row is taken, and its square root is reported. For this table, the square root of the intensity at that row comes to 3.0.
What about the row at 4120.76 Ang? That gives 3.8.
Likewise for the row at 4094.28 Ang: 2.9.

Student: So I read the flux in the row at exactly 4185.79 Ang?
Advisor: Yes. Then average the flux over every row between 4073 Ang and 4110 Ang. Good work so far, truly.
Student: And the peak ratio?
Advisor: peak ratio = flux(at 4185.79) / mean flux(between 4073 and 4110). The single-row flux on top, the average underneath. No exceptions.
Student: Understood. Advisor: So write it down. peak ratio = 1.27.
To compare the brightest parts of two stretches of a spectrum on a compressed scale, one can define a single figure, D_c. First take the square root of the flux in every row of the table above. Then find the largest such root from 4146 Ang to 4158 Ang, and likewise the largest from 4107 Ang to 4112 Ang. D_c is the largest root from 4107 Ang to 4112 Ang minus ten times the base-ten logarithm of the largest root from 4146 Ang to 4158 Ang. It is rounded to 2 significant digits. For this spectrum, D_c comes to -2.2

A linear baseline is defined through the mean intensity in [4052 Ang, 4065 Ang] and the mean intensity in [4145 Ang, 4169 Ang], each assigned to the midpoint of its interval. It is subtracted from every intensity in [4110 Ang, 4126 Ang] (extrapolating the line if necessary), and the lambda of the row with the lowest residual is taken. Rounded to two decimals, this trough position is 4124.56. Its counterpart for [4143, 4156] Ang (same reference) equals 4143.59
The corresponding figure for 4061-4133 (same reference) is 4099.94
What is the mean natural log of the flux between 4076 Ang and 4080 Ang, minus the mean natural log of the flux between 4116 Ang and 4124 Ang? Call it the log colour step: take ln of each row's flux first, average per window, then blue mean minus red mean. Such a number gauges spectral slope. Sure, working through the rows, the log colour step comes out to -0.18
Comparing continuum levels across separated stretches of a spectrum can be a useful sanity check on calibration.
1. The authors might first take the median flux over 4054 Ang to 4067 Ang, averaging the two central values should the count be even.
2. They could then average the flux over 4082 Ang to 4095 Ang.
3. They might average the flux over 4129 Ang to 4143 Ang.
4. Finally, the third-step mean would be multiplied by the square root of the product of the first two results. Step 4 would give 99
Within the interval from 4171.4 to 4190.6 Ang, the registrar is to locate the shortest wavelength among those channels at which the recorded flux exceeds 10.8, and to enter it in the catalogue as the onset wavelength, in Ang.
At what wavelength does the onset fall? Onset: 4180.01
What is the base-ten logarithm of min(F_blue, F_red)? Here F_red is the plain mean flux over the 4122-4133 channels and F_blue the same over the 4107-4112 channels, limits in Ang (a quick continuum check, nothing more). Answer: 1.00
